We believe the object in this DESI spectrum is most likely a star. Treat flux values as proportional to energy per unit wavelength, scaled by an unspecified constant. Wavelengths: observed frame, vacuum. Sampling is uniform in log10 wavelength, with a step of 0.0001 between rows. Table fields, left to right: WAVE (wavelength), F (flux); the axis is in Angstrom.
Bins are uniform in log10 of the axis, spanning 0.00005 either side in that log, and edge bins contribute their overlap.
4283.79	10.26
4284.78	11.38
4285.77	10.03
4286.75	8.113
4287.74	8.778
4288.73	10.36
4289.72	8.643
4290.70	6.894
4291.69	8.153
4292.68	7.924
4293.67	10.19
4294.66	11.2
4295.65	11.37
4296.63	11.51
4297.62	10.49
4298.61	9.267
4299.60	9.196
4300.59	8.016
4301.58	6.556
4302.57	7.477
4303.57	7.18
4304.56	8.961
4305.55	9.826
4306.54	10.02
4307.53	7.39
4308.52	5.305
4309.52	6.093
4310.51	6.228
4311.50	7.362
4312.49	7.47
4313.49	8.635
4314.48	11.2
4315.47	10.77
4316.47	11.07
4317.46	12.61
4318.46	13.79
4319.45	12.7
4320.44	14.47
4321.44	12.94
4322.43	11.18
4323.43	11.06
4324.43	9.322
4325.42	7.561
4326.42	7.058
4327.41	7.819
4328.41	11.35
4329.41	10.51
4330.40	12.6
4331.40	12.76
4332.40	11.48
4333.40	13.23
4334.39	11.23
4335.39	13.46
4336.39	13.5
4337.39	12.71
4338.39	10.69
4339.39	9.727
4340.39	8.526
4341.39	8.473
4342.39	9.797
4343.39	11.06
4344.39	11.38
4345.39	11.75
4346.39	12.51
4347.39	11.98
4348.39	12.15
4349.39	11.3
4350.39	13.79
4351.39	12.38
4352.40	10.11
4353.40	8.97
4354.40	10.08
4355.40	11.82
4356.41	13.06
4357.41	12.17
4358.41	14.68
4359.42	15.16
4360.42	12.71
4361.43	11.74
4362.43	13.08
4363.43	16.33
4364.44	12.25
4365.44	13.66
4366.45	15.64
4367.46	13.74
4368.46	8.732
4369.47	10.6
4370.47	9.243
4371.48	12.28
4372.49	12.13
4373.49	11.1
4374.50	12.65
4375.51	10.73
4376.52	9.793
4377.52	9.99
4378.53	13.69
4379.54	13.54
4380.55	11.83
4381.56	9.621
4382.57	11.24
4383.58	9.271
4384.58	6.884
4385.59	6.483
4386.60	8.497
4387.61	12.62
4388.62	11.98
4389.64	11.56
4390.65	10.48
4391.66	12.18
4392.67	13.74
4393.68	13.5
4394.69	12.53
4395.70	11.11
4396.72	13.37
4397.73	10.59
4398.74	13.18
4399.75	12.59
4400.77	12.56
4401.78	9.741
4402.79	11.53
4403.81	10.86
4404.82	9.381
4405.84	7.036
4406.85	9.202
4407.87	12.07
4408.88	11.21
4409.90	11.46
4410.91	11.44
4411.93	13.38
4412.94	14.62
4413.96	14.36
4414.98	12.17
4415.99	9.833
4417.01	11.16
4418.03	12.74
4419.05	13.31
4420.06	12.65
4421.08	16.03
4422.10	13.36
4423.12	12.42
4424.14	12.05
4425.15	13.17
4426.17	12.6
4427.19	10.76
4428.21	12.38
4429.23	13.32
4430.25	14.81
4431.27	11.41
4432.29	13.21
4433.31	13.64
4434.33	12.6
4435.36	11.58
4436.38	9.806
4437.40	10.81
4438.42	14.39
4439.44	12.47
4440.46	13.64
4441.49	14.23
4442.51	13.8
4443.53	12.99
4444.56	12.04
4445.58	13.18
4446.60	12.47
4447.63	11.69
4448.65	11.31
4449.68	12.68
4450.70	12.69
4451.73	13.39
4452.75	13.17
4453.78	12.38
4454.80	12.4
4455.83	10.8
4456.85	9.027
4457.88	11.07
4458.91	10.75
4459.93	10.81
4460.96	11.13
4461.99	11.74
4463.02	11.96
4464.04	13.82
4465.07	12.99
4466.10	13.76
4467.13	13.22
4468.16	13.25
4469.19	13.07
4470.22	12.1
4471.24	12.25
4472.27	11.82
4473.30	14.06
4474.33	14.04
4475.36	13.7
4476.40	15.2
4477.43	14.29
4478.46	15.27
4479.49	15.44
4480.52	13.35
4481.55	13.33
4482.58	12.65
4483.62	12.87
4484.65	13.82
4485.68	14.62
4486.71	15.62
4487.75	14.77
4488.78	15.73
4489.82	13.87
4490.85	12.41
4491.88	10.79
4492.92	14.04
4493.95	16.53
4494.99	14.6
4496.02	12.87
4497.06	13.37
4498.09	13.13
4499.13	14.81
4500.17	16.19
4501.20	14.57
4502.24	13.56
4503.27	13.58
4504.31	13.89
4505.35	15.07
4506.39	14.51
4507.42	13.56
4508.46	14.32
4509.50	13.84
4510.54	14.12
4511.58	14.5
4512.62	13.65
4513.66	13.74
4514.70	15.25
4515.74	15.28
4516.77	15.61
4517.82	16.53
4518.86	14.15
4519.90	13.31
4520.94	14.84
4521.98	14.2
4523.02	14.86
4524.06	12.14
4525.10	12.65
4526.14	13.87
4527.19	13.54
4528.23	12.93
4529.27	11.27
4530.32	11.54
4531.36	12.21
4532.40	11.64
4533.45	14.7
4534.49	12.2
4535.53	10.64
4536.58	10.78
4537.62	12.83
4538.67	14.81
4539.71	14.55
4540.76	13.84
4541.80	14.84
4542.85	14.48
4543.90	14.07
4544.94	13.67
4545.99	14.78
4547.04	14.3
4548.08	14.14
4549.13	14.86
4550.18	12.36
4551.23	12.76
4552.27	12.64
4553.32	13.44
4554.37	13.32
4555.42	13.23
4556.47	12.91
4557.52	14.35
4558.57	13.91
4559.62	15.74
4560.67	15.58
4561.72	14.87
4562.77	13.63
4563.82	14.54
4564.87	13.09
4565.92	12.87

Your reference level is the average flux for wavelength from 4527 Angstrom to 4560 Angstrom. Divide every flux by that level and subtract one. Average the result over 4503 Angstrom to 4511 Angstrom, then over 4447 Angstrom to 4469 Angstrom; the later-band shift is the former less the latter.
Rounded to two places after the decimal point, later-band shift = 0.15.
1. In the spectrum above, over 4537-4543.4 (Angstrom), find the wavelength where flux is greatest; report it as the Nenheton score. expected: 4541.80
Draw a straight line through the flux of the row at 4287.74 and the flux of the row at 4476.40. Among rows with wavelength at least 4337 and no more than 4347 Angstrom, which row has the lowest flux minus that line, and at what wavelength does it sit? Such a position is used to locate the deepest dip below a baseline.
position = 4341.39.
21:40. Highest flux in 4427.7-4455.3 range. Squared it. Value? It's 219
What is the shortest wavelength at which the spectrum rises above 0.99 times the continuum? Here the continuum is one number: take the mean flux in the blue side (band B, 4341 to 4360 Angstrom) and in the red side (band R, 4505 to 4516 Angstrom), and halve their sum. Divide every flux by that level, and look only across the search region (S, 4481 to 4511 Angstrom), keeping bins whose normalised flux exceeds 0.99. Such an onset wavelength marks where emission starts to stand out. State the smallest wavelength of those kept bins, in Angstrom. 4481.55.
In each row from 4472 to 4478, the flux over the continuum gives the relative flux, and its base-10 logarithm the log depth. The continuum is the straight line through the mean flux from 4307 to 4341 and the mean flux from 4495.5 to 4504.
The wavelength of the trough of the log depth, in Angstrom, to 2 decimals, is 4472.27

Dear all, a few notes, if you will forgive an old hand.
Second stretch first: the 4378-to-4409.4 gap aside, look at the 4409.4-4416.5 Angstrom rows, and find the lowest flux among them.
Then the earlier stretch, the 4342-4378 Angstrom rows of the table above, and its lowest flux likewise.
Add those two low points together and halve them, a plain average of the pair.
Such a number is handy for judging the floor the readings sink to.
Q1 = 9.3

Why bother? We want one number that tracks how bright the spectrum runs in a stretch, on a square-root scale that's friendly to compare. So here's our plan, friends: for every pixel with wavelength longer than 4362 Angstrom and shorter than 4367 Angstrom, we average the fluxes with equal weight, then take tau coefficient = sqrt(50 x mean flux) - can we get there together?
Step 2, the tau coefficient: 26.6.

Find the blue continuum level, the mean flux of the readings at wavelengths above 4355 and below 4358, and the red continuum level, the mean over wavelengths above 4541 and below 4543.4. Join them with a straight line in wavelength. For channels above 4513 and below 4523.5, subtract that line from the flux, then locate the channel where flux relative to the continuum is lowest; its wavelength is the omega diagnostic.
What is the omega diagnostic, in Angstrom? 4519.90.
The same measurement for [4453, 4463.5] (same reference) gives 4456.85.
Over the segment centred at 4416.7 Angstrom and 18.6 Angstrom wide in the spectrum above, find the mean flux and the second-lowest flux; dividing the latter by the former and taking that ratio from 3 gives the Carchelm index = 2.12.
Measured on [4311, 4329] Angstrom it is 2.30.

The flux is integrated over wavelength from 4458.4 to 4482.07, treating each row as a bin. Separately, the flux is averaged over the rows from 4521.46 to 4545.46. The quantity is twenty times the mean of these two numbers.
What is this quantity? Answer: 3234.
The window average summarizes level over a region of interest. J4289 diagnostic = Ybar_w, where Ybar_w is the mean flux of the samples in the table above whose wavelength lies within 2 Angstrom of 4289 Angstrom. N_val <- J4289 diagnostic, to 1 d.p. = 8.7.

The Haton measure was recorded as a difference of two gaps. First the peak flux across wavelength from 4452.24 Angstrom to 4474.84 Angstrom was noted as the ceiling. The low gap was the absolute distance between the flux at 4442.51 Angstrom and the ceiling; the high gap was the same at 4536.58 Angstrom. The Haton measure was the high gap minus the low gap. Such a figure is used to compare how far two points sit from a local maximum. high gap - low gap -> 3.0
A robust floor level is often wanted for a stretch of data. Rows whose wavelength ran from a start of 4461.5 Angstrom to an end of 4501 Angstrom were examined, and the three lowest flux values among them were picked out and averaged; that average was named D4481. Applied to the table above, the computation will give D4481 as 11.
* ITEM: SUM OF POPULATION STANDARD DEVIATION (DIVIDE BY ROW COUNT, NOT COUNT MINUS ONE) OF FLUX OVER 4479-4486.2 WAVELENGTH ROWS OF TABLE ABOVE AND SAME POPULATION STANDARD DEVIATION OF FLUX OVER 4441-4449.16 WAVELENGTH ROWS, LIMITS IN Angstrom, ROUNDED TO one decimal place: 1.9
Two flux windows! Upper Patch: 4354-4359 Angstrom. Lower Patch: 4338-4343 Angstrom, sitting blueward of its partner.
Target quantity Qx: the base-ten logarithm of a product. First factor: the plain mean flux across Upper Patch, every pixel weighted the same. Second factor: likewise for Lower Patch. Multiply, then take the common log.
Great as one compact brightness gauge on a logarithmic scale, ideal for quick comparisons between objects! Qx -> 2.07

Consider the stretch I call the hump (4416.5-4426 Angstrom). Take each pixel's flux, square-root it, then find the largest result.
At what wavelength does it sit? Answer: 4421.08 Angstrom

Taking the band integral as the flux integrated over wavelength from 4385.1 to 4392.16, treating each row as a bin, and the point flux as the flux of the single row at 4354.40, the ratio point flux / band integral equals 0.14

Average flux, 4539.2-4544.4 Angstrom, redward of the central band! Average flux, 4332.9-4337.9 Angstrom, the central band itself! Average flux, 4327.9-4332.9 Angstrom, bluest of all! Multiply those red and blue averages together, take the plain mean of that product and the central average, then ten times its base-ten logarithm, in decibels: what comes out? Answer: 19.6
